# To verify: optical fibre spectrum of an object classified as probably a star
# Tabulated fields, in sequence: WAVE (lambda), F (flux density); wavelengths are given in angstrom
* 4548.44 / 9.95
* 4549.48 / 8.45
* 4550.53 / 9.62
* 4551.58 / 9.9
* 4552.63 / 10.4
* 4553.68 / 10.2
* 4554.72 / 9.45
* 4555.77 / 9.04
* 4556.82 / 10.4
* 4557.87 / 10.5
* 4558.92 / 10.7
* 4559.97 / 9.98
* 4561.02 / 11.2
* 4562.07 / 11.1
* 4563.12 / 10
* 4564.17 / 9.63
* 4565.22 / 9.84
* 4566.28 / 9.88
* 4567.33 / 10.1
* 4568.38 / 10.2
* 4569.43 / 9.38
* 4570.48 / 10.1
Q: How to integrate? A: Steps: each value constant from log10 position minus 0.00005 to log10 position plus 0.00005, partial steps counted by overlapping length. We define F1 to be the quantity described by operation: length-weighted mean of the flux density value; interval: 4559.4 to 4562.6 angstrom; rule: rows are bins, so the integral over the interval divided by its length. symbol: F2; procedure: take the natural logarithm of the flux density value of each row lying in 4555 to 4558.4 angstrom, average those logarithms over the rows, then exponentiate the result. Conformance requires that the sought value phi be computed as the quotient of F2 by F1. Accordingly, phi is 0.93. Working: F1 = 10.8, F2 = 10.0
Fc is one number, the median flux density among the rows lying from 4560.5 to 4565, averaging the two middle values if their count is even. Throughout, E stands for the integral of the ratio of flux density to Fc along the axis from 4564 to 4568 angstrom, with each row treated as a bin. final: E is 3.75 angstrom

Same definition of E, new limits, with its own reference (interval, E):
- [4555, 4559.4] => 4.22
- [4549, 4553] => 3.62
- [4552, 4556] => 3.73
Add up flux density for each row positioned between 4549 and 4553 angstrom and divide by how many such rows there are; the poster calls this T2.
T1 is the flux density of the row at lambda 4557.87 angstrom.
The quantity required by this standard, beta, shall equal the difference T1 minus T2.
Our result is 0.9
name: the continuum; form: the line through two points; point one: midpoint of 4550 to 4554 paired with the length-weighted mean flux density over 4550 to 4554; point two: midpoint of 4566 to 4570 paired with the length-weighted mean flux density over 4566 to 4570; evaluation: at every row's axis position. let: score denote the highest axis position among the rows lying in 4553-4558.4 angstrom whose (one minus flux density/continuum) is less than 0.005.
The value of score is 4557.87 angstrom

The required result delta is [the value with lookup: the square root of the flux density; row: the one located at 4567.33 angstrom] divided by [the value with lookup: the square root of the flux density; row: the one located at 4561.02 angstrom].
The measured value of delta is 0.95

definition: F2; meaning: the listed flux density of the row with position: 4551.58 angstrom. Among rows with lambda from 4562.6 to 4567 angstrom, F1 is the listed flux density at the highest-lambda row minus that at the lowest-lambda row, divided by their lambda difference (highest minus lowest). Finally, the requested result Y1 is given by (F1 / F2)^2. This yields 0.0000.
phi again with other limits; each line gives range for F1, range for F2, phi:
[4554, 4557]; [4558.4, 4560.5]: 1.08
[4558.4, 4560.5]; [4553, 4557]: 0.94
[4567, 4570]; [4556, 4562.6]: 1.07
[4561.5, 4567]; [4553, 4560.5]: 0.99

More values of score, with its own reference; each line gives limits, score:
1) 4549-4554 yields 4553.68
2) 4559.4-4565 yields 4563.12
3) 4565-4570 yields 4568.38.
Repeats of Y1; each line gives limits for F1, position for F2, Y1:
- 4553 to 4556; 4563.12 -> 0.0031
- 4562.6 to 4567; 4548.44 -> 0.0000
